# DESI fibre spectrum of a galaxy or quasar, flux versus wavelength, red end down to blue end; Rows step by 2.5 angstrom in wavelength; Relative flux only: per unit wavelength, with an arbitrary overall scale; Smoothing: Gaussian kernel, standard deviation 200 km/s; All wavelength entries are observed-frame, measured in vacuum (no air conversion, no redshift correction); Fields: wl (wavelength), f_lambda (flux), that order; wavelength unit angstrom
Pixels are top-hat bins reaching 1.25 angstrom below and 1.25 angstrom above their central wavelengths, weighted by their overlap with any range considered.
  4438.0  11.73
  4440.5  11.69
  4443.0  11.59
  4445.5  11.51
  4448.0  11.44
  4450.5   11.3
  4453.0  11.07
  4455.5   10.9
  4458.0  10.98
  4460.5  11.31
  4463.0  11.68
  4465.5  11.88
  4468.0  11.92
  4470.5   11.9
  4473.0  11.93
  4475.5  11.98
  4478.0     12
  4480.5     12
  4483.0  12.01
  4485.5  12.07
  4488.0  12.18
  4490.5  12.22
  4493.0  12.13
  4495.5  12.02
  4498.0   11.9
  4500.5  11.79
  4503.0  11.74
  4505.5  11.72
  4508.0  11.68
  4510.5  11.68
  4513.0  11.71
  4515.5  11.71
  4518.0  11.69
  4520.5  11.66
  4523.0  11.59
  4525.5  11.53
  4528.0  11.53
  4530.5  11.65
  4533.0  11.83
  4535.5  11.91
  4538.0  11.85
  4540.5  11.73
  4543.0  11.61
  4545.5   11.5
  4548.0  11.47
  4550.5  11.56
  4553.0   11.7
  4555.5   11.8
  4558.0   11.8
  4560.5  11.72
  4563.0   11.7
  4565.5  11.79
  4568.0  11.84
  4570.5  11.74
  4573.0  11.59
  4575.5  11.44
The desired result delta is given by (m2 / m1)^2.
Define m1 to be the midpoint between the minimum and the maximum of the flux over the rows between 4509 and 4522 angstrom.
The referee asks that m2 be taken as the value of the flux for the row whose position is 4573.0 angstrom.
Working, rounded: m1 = 11.7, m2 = 11.59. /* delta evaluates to 0.984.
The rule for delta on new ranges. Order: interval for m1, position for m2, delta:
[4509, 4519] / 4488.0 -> 1.085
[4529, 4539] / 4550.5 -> 0.963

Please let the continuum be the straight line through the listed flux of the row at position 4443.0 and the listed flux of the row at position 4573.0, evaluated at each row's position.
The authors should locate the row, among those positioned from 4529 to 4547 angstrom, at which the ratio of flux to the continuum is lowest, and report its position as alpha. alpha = 4545.5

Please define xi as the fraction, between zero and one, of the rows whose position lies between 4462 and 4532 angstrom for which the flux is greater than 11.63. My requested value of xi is 0.89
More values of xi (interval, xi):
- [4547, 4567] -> 0.75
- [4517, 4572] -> 0.68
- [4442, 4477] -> 0.43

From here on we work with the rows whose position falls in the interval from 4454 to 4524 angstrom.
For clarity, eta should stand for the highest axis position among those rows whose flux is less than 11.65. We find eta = 4523.0 angstrom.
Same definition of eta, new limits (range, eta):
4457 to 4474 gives 4460.5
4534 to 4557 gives 4550.5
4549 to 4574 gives 4573.0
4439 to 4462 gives 4460.5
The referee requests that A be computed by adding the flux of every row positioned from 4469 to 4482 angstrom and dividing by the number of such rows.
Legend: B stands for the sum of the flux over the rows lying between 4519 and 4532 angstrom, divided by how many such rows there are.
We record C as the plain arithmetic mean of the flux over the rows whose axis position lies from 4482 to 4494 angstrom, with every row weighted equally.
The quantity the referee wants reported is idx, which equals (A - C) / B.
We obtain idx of -0.01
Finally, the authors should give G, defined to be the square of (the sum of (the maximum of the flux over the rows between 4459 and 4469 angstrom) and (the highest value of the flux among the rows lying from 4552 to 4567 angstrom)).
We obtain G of 563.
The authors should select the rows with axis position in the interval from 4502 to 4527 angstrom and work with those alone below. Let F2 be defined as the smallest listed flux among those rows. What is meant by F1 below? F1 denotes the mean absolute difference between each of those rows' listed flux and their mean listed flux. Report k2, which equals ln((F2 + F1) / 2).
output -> 1.756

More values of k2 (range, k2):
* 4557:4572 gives 1.770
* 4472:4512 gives 1.777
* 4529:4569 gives 1.756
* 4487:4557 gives 1.760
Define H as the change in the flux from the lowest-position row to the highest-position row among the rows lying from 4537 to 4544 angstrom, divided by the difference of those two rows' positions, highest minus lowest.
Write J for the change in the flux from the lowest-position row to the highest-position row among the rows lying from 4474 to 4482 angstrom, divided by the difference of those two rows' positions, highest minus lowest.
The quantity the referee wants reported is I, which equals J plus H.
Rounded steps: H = -0.05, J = 0.00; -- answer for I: -0.044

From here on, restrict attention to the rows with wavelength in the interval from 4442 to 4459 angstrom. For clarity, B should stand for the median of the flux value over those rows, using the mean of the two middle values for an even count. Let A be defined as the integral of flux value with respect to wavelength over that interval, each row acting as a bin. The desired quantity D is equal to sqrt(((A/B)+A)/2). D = 10.2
